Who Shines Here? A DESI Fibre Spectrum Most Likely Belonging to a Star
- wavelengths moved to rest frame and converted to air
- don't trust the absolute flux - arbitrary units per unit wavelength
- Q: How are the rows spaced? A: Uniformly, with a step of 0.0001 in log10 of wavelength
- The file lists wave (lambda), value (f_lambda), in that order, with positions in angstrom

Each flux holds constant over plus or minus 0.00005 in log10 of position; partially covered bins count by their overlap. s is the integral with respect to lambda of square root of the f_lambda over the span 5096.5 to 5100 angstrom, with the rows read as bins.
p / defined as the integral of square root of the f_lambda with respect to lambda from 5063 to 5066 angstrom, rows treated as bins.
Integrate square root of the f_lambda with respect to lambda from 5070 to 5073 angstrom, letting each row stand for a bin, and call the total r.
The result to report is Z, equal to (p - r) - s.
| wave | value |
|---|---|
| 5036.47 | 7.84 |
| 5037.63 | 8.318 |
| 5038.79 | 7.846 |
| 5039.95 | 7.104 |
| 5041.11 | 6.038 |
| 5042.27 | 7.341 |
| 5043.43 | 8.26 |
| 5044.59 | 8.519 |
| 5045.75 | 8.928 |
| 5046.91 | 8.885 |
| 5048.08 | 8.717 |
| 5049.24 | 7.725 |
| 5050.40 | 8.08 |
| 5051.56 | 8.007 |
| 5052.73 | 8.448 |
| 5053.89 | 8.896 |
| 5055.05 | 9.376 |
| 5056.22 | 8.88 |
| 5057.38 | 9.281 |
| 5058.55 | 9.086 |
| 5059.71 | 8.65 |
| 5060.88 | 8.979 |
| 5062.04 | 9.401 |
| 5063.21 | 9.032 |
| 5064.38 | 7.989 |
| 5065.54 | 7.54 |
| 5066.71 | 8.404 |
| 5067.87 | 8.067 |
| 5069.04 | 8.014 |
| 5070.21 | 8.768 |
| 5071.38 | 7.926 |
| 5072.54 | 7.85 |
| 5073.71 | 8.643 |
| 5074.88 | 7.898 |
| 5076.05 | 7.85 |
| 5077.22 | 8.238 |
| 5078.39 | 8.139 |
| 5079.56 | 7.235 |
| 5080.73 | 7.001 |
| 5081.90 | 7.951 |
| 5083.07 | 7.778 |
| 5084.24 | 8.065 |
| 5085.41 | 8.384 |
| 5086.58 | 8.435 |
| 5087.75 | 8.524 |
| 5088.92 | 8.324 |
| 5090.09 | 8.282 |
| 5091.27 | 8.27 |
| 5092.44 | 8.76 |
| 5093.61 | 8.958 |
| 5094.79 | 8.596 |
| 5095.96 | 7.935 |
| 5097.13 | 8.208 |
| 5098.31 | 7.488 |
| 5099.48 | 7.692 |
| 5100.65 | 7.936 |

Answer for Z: -9.8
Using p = 8.5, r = 8.6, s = 9.8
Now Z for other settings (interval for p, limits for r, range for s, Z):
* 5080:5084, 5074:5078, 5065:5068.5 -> -10.2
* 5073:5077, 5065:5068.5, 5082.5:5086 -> -8.5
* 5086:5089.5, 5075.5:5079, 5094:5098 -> -11.2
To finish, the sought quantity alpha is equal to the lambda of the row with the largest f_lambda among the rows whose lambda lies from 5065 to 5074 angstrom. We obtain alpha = 5070.21 angstrom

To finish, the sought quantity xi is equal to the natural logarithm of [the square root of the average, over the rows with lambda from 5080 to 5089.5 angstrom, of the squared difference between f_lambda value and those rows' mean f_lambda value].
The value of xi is -0.76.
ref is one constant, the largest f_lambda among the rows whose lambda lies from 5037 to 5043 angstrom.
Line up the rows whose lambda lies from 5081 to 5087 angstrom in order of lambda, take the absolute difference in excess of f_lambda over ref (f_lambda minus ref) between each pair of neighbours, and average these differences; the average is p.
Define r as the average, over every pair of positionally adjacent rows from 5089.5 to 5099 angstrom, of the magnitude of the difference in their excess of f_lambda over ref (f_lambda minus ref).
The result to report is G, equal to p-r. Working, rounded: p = 0.21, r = 0.39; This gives -0.18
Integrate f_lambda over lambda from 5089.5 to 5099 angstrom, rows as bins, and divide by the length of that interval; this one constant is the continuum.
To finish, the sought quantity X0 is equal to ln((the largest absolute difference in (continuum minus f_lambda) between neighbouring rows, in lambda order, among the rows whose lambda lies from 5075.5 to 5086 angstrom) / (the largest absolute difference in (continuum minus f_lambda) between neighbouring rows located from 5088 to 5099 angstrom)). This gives 0.3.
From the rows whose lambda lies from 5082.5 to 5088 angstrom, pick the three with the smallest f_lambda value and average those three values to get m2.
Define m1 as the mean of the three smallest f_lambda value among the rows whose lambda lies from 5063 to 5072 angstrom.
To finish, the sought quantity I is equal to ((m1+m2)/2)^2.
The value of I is 63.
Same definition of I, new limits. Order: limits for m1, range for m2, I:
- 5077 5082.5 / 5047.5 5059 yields 59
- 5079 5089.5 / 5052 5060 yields 64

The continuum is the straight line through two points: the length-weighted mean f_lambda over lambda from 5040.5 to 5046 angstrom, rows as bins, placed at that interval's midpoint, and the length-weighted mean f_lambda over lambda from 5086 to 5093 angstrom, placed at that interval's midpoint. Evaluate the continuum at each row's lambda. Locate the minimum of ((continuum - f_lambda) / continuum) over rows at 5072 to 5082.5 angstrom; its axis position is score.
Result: 5073.71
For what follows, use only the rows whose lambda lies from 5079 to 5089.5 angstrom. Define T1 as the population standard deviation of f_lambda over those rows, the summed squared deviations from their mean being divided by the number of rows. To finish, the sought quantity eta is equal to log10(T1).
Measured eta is -0.29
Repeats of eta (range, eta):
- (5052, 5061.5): -0.54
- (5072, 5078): -0.51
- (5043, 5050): -0.38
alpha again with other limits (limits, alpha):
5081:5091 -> 5087.75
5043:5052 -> 5045.75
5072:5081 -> 5073.71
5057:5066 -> 5062.04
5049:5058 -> 5055.05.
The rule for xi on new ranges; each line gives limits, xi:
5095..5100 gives -1.31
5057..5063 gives -1.35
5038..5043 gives -0.42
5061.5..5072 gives -0.57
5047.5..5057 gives -0.66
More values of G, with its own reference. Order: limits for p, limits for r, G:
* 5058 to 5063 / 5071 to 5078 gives -0.01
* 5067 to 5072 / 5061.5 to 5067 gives -0.13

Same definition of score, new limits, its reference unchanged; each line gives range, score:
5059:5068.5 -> 5062.04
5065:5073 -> 5070.21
